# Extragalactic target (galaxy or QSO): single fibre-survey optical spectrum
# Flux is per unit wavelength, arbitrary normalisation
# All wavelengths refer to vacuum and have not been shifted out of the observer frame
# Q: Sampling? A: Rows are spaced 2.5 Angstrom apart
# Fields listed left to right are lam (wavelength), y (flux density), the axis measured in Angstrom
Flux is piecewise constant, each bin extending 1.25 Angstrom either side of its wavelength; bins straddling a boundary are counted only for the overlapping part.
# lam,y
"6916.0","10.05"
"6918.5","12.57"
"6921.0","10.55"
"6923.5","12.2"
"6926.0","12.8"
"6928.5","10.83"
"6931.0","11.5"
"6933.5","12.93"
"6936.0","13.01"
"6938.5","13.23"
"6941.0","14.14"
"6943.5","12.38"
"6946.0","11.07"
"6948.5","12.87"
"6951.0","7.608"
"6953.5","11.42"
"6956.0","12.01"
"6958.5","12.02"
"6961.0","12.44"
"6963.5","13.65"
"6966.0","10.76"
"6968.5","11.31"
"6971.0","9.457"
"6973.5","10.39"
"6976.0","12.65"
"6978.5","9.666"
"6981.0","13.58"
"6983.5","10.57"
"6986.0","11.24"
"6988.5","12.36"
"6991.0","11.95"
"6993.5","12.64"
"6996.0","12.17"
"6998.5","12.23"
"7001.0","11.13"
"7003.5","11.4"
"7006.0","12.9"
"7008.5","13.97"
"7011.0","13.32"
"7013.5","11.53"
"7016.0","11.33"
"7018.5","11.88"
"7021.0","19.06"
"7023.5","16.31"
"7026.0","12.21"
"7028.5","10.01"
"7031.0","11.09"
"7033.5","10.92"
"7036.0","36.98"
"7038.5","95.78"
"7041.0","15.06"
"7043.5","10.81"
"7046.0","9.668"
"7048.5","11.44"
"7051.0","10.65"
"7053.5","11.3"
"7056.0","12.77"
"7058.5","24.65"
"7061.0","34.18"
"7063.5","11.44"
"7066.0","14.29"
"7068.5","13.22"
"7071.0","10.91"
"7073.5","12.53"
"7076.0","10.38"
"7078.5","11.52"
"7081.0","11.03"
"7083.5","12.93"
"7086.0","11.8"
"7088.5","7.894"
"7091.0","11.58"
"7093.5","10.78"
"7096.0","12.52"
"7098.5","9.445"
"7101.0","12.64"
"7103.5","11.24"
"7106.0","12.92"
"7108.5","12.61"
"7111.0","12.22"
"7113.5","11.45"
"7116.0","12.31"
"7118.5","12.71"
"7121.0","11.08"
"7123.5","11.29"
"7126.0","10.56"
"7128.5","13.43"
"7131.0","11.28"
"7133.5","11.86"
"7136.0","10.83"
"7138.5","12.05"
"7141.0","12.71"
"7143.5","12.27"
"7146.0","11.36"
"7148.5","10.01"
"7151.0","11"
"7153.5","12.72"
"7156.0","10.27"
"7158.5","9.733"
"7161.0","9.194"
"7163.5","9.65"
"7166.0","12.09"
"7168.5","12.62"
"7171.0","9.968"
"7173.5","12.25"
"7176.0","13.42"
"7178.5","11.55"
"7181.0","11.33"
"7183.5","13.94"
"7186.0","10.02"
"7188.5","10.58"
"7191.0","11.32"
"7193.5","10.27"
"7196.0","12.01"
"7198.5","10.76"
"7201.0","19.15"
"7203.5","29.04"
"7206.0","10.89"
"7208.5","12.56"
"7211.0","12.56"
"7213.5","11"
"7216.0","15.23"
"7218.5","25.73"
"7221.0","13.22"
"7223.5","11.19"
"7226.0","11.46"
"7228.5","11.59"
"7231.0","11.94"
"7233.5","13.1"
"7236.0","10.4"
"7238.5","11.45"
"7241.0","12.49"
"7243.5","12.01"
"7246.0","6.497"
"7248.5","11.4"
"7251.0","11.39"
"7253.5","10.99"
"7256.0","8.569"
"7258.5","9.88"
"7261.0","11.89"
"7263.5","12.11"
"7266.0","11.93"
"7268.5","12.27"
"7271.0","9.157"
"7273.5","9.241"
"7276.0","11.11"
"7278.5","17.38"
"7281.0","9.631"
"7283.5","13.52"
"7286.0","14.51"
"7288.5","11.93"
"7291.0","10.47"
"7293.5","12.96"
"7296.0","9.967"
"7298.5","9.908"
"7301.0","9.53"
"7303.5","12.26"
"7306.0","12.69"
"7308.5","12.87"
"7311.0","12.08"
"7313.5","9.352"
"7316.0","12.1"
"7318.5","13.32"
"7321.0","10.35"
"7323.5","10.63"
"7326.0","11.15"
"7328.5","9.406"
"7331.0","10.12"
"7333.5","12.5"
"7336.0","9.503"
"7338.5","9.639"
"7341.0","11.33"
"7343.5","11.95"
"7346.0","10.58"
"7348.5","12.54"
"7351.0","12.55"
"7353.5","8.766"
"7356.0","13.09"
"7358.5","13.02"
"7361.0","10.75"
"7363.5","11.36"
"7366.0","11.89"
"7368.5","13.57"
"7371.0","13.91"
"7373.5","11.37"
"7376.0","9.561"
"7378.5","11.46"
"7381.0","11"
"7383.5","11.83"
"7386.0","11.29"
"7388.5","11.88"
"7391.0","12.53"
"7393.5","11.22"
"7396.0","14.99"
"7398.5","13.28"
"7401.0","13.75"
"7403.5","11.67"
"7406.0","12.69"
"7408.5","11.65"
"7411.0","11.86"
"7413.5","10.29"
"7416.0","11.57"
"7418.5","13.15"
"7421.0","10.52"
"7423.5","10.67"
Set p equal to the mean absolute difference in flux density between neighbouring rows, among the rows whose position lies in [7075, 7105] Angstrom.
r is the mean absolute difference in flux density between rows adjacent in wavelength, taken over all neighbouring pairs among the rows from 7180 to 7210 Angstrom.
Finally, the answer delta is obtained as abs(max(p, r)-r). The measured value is 0.0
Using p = 2.0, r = 4.54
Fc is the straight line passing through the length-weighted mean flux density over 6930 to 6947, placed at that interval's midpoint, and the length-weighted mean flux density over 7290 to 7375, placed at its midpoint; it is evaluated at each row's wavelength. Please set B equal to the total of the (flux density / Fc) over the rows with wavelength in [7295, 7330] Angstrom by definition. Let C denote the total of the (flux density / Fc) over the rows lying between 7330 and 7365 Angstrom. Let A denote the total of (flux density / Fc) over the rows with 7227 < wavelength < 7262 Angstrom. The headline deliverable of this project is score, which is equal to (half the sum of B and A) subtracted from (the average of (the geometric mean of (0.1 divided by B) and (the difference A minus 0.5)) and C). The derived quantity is -6.3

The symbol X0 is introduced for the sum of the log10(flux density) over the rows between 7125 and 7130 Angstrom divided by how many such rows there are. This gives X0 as 1.08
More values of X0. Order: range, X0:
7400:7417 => 1.07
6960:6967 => 1.09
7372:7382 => 1.03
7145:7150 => 1.03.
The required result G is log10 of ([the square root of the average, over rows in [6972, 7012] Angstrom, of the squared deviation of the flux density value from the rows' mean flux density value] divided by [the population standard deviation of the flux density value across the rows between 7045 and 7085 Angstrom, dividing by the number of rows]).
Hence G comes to -0.73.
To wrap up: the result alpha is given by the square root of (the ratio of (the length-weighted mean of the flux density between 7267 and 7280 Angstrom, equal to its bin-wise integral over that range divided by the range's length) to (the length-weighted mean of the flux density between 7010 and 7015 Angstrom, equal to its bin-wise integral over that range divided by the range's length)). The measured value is 0.98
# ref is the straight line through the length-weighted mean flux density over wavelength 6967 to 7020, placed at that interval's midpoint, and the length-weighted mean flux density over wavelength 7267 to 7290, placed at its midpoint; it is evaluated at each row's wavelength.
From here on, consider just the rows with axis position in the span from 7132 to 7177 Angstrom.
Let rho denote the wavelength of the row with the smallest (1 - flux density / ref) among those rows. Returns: 7176.0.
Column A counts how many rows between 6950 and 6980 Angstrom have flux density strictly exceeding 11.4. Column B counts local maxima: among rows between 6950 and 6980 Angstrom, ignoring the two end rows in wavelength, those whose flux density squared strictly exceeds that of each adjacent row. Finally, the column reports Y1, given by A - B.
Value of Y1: 3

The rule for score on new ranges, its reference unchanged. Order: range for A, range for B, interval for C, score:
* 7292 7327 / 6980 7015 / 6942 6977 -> -7.3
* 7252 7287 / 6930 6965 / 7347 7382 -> -6.3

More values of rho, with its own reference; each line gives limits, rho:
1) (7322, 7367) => 7356.0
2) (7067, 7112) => 7068.5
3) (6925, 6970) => 6941.0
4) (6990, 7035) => 7021.0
